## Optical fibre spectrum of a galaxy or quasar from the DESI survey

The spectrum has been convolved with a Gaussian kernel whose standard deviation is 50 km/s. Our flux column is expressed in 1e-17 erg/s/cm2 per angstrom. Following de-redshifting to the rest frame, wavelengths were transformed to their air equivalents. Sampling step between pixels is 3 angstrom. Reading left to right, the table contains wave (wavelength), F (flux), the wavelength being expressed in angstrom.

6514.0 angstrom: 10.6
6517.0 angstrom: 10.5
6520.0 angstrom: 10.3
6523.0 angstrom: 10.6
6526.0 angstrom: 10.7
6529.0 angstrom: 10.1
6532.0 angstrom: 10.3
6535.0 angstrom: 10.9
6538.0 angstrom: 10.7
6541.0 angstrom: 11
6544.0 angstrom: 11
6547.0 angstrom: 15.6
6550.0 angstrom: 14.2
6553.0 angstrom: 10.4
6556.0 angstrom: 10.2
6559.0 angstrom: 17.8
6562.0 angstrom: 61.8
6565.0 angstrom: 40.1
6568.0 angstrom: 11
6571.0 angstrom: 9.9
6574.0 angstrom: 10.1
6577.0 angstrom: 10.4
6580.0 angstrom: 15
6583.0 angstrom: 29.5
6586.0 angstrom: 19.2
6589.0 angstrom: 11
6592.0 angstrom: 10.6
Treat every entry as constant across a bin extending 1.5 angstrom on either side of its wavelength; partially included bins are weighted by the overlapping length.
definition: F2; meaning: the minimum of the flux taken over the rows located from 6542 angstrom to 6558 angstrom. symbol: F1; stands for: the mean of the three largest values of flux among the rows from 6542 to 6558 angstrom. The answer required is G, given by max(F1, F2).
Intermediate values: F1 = 14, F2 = 10.2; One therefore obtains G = 14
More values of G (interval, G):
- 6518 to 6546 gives 11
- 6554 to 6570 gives 40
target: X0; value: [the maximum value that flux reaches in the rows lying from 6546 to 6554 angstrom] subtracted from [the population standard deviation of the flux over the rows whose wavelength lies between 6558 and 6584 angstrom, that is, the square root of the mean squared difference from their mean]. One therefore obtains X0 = 1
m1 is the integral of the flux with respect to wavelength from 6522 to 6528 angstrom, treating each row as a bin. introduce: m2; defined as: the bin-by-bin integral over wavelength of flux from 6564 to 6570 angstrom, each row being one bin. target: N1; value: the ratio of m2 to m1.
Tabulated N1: 2.2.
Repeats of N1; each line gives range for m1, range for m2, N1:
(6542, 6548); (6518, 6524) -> 0.8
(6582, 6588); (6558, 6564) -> 1.8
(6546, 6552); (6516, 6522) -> 0.7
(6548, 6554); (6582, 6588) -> 1.8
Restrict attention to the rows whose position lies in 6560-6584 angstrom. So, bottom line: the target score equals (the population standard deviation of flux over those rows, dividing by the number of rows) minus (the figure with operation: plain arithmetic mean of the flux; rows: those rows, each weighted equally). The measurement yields -5.6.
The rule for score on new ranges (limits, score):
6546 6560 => -10.7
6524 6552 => -9.8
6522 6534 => -10.2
